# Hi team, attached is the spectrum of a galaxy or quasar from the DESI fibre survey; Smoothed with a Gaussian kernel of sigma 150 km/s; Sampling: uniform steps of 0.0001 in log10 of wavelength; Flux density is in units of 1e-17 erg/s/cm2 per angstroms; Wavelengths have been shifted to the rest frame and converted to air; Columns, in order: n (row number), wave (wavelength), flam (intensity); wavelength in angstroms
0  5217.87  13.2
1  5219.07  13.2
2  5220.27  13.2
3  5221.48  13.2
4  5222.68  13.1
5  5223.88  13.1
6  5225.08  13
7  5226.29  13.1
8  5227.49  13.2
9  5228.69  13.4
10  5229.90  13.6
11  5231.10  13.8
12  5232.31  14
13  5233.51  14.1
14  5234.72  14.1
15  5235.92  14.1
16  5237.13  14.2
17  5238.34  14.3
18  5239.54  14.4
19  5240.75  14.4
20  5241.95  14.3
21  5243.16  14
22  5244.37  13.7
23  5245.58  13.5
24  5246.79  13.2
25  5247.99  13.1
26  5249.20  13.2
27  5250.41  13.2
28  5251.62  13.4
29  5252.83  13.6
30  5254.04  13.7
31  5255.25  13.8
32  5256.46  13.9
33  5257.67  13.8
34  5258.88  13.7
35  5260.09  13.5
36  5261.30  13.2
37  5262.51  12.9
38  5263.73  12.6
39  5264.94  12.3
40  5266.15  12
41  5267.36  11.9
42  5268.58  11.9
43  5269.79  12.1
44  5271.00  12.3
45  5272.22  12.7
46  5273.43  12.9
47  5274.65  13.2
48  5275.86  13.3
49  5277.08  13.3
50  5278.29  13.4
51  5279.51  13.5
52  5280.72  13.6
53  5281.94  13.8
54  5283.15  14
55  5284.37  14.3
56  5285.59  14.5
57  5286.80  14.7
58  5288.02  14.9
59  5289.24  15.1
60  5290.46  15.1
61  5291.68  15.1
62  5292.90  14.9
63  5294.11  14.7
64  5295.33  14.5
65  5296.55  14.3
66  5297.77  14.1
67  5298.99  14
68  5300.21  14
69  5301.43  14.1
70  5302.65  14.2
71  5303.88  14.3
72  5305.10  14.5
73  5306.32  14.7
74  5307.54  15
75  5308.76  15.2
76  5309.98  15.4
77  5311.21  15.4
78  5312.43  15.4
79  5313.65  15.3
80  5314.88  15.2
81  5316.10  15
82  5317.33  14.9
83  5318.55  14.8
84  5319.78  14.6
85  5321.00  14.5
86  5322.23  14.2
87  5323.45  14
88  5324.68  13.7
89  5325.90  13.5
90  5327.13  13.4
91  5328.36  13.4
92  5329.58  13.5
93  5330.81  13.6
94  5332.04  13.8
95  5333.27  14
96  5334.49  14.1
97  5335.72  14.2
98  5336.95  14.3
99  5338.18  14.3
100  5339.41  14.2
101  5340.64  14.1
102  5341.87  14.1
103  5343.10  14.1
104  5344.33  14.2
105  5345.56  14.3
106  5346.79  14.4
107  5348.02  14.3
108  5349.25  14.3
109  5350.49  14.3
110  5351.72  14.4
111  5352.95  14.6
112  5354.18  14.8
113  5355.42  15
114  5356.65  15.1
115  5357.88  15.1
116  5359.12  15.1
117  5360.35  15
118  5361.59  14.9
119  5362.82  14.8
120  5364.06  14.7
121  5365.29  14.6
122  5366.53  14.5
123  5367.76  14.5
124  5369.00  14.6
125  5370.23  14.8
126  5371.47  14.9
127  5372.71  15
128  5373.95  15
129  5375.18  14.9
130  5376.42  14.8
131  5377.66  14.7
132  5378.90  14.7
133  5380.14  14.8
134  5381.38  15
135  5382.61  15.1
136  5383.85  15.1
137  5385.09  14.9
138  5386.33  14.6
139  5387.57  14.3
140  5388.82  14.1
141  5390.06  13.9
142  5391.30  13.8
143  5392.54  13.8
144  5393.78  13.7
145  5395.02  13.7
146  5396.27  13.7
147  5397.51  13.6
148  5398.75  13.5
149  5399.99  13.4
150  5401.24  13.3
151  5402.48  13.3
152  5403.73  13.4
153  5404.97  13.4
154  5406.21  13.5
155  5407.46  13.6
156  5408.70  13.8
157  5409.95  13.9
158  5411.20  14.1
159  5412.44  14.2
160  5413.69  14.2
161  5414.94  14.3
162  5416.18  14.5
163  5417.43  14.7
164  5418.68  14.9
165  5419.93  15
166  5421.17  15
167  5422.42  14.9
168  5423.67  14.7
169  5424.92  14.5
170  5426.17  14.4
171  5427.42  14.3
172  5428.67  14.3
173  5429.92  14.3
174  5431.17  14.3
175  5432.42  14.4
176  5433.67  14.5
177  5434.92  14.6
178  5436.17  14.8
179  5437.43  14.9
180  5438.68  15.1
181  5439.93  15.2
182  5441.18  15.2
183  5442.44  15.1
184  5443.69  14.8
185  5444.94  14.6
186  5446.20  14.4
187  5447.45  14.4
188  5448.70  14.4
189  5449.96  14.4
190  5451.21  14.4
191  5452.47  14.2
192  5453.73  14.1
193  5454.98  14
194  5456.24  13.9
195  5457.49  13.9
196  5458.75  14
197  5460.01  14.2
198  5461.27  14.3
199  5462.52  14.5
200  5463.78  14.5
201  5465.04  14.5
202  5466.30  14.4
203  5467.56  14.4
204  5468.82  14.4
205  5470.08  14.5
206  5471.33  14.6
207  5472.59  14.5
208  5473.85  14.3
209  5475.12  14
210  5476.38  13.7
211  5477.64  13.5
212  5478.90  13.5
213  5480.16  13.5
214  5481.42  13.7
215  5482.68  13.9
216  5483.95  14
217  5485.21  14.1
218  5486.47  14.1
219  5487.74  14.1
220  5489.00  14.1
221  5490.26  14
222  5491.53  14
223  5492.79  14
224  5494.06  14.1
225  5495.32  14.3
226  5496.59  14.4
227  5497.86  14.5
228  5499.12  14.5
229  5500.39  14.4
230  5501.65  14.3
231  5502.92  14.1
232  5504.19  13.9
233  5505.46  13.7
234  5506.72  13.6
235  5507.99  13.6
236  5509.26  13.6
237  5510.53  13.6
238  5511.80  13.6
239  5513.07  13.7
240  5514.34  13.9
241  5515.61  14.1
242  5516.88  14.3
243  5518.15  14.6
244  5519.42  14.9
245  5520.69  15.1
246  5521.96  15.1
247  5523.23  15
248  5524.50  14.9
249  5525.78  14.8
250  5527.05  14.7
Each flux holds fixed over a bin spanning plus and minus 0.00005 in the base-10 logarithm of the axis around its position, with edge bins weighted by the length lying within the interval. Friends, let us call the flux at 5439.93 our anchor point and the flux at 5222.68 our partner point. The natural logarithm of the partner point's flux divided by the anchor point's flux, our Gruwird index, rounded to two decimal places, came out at -0.15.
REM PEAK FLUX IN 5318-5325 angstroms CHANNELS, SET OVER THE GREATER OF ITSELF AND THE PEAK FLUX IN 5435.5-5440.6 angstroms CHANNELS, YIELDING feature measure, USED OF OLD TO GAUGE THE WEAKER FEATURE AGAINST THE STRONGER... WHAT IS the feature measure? 0.97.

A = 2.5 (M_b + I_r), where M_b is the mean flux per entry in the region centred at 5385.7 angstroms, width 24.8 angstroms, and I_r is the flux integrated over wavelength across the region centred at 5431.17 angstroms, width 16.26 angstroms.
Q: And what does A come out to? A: 627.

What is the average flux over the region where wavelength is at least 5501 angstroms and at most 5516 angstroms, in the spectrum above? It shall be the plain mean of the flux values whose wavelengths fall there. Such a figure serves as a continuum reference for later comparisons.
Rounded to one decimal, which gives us 13.8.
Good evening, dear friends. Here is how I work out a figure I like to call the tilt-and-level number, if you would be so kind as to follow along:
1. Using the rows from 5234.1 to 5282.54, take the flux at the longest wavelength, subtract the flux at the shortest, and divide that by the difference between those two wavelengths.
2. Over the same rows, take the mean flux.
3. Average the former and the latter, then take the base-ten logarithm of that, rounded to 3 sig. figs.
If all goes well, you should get 0.824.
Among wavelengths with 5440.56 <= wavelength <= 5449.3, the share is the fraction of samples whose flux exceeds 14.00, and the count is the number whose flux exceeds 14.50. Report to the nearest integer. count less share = 3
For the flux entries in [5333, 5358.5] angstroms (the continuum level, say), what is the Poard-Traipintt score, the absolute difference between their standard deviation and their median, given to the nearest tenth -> 14.0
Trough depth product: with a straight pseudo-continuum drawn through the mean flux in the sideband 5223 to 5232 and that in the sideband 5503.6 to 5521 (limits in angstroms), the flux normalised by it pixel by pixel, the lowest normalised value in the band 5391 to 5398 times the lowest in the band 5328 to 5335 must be 0.98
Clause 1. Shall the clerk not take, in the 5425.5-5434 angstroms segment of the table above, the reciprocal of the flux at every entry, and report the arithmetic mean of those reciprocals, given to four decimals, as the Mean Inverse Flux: 0.0697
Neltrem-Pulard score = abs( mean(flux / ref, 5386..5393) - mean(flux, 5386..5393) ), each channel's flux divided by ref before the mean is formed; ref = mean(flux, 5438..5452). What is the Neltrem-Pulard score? 13.1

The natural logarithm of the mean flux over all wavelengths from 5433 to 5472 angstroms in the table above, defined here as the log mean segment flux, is 2.67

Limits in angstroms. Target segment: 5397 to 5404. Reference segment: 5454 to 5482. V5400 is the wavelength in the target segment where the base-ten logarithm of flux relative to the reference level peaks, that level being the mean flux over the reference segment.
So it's 5397.51 angstroms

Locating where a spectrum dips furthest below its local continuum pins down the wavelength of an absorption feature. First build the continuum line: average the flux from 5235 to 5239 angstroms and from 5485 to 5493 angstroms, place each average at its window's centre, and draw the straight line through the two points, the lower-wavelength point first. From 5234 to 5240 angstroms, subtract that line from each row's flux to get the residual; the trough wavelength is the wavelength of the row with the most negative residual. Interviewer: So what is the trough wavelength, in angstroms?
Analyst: 5234.72 angstroms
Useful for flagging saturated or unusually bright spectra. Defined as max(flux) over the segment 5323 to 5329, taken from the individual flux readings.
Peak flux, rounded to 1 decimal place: 14.0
